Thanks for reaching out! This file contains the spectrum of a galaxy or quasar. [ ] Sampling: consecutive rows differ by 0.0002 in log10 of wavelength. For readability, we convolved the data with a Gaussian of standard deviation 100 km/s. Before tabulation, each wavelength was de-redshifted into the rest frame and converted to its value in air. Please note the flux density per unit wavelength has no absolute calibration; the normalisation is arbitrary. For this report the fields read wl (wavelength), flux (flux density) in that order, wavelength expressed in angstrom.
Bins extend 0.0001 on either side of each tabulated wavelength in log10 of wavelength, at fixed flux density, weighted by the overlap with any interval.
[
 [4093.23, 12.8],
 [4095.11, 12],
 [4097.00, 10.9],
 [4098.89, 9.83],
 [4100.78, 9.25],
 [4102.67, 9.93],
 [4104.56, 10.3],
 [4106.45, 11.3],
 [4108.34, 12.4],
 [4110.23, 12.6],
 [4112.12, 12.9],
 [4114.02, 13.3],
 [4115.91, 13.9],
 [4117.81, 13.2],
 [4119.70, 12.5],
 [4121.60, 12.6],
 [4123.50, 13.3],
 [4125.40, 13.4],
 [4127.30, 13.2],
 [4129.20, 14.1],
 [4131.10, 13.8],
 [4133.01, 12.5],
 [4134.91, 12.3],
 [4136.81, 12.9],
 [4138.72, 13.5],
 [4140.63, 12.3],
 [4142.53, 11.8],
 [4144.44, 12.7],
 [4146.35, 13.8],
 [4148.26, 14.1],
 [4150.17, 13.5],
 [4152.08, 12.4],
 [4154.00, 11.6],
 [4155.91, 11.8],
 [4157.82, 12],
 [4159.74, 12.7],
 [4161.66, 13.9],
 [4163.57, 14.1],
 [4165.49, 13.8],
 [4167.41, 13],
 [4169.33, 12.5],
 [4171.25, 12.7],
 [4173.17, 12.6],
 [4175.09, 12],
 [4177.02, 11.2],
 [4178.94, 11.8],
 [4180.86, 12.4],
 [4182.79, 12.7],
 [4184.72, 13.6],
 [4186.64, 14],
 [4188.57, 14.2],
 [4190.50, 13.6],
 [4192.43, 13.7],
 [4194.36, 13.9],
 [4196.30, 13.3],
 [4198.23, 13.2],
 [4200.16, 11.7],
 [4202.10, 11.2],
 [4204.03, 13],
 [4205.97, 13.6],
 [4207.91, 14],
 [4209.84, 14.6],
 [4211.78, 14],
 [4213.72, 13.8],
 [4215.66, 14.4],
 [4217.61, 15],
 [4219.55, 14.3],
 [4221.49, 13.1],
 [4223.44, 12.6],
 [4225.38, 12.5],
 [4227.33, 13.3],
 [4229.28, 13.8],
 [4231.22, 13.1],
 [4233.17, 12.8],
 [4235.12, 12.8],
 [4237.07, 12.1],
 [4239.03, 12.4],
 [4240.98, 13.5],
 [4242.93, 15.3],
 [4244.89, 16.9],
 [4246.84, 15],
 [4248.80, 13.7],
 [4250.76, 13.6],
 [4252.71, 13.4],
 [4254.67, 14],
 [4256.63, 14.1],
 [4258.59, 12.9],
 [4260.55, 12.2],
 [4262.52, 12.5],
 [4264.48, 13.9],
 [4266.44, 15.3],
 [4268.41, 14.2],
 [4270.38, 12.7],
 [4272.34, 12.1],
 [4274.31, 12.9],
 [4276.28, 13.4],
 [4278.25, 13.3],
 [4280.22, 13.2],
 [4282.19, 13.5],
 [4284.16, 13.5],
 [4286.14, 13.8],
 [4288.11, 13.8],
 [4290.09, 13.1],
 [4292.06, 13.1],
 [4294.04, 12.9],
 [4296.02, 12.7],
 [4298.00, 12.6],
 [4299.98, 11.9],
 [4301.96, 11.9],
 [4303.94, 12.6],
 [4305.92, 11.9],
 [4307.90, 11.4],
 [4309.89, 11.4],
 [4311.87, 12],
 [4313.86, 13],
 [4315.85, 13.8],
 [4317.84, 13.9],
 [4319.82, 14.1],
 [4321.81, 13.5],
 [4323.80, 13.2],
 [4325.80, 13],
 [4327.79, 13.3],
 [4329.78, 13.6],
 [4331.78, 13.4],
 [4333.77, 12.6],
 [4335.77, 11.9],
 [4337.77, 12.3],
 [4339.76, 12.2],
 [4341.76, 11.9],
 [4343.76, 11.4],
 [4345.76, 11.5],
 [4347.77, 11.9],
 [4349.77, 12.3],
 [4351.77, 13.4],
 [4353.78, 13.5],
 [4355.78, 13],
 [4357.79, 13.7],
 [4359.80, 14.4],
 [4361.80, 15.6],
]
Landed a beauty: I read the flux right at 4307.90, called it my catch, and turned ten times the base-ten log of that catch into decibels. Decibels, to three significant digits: 10.6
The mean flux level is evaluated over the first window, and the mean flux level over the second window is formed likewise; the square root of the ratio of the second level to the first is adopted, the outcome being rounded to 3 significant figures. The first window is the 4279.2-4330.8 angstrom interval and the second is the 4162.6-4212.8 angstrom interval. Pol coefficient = 1.01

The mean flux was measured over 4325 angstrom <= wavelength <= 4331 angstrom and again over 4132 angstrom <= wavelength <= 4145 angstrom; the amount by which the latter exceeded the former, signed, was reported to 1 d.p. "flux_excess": -0.7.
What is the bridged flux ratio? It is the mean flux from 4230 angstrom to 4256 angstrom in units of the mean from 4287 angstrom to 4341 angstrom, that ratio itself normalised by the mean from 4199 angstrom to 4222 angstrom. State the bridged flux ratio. 0.0793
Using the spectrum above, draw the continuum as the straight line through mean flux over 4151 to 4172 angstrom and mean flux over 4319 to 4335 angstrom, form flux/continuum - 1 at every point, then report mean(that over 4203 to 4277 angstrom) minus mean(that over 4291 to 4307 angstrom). 0.10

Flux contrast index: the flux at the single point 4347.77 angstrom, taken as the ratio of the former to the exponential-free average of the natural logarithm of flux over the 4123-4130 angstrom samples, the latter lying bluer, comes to 4.6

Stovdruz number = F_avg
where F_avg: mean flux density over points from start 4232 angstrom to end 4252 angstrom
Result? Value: 13.8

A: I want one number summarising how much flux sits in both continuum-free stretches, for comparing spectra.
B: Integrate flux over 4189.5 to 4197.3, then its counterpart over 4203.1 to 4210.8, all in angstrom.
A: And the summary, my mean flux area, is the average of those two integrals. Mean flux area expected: 106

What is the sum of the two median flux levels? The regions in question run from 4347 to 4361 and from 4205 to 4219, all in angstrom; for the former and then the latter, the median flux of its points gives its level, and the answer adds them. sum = 27.4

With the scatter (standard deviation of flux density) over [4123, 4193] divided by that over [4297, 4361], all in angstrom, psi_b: 0.95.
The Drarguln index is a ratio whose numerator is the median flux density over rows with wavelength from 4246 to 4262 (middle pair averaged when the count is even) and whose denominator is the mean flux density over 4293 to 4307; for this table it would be 1.10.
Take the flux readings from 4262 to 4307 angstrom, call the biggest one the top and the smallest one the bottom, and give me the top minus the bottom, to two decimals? 3.40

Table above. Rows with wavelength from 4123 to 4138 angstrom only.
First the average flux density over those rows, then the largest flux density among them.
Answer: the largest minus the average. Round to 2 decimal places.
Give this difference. 0.91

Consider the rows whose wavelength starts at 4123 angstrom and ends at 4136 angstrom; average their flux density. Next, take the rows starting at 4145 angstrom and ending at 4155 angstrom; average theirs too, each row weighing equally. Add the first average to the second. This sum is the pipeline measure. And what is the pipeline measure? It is 26.3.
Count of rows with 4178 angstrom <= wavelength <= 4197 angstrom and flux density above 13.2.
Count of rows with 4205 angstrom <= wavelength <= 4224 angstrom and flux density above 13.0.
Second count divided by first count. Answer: 1.29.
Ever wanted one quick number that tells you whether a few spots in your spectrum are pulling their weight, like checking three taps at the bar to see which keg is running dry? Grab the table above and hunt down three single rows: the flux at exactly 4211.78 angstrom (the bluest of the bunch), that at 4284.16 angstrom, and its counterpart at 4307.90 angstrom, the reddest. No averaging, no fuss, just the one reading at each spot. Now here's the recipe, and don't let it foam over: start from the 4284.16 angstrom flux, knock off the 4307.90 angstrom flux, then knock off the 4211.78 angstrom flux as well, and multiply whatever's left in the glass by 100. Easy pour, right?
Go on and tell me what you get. -1190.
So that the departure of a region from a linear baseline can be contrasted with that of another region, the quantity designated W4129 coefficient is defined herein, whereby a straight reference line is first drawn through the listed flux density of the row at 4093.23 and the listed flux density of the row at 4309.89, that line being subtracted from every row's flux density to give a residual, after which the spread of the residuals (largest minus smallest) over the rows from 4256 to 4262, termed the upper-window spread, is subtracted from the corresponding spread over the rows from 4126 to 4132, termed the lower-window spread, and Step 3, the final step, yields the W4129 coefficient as -0.96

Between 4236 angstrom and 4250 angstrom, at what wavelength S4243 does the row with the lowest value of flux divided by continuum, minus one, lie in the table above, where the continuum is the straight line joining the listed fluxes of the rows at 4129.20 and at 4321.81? 4237.07 angstrom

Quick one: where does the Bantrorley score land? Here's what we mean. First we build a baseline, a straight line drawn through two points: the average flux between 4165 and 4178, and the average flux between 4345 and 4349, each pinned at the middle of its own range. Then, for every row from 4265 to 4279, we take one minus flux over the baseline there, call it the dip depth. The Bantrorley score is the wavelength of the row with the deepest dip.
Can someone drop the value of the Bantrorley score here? 4272.34 angstrom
